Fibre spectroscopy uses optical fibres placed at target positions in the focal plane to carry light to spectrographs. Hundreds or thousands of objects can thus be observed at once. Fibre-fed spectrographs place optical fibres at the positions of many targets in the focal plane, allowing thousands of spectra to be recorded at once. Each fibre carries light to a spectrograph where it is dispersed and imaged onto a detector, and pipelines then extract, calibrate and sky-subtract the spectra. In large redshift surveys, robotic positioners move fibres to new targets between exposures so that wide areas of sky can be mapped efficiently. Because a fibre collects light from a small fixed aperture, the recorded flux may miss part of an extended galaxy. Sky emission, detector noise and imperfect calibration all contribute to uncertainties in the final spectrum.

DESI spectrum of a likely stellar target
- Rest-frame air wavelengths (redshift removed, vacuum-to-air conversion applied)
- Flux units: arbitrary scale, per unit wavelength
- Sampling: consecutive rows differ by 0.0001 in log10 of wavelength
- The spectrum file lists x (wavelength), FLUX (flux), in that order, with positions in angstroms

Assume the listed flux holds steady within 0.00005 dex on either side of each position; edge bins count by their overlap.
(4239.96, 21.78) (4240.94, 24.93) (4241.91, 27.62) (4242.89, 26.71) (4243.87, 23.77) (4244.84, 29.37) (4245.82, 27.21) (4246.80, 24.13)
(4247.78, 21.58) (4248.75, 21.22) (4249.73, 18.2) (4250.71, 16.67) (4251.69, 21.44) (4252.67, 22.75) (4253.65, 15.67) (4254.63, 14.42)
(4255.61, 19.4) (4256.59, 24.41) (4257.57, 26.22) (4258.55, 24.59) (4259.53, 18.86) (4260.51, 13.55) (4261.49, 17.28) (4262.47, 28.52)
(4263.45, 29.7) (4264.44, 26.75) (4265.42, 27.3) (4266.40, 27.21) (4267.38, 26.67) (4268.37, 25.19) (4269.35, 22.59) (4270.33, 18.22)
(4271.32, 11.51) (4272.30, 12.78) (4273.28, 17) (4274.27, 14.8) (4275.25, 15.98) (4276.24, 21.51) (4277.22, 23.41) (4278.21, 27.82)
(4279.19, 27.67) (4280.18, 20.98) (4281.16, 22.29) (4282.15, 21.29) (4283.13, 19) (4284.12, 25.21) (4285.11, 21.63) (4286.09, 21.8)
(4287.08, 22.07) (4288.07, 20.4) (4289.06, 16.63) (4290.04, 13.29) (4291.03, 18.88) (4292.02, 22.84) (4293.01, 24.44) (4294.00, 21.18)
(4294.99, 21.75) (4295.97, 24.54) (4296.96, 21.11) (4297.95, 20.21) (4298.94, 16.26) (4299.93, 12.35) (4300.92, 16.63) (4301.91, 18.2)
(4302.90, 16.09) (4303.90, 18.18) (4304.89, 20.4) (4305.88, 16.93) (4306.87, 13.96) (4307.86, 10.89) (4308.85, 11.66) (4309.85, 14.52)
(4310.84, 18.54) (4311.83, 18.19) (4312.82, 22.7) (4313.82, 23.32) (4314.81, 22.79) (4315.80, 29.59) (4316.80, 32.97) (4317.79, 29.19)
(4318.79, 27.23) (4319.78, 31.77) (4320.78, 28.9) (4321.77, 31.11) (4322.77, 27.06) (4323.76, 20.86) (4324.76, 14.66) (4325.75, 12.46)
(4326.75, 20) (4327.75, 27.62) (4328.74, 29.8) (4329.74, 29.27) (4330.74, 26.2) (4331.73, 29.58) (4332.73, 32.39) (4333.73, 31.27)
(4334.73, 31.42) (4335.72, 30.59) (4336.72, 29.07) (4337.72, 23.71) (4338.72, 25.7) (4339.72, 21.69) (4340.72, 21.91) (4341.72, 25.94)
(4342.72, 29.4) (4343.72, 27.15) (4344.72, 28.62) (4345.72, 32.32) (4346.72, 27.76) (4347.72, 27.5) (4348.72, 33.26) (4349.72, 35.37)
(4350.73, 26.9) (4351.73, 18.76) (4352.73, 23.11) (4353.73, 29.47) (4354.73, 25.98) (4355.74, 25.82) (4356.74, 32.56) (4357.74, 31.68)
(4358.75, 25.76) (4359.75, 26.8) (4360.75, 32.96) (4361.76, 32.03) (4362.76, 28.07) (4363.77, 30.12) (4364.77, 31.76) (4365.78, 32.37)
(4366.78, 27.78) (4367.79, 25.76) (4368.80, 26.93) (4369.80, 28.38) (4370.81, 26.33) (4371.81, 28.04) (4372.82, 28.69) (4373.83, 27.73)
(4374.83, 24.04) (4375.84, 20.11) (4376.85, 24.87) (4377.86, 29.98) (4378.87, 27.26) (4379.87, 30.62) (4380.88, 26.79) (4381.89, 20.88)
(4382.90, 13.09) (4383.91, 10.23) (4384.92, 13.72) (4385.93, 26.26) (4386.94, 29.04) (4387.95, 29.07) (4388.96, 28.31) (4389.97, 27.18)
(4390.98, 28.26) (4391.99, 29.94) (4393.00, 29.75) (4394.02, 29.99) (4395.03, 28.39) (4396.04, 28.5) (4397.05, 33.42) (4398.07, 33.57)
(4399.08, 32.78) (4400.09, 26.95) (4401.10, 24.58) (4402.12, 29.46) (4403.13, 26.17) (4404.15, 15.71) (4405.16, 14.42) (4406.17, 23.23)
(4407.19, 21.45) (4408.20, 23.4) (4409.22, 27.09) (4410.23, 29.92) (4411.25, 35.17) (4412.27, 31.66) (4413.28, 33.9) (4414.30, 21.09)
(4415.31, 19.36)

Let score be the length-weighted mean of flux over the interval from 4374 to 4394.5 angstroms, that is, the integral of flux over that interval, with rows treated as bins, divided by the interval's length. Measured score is 25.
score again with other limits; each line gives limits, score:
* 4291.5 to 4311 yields 18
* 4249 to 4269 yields 22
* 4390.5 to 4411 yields 27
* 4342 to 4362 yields 29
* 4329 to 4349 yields 28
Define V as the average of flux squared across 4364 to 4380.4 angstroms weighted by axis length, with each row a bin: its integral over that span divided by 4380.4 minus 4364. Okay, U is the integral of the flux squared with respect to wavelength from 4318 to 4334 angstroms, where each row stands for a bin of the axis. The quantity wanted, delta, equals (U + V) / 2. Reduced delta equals 6167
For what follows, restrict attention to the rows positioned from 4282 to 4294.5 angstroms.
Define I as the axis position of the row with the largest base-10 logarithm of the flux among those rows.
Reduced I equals 4284.12 angstroms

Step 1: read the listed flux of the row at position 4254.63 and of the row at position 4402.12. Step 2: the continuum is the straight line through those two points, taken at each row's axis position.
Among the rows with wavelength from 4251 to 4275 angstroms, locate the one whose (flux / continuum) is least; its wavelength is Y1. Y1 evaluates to 4271.32 angstroms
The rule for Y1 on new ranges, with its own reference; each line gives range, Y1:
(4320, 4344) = 4325.75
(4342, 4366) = 4351.73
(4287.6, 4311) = 4307.86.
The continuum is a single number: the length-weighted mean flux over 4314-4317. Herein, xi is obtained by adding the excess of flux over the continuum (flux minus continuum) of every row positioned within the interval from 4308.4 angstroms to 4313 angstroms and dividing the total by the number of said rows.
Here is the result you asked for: -10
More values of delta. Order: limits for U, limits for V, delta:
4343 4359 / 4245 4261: 6765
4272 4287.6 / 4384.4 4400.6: 3998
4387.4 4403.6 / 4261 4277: 7179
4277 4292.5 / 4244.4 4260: 3937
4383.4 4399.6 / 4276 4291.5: 6630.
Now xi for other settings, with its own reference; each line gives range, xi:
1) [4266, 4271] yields -3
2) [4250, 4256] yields -9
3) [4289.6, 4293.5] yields -8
